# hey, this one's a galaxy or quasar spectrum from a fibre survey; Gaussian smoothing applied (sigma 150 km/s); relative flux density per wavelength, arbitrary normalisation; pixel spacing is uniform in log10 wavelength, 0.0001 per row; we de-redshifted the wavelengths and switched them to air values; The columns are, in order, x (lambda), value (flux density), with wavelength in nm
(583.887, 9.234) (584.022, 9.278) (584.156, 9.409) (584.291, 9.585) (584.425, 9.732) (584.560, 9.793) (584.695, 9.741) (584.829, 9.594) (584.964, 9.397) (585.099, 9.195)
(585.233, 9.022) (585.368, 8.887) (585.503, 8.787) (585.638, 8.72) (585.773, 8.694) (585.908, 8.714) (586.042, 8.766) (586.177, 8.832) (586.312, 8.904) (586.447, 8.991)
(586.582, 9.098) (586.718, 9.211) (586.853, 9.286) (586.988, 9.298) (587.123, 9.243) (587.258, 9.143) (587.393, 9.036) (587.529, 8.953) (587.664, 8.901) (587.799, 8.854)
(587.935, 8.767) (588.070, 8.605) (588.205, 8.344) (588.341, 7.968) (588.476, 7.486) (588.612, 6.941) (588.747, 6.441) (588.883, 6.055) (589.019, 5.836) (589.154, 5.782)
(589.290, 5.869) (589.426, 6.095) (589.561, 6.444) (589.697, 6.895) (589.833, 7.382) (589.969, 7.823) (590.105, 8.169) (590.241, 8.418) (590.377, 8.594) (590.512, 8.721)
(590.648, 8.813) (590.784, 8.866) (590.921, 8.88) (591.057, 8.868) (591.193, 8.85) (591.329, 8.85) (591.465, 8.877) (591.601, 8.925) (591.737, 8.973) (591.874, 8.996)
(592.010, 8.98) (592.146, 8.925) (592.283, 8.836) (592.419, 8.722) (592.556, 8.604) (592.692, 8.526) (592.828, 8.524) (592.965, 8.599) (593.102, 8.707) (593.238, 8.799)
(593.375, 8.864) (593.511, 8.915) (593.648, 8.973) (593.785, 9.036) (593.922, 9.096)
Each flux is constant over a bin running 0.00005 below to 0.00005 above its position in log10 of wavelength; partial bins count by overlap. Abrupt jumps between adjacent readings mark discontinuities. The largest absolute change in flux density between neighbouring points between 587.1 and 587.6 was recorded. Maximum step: 0.11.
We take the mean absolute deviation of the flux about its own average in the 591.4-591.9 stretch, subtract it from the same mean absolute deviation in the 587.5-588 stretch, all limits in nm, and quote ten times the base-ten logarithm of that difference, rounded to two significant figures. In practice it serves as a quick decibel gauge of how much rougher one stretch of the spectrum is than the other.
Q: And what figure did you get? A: -18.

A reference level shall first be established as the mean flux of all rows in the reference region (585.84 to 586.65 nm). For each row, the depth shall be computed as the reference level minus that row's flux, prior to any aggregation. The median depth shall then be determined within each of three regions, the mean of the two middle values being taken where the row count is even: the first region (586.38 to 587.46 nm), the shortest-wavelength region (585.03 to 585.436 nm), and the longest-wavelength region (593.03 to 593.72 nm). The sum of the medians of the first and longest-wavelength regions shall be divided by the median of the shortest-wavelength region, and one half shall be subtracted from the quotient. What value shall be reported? 1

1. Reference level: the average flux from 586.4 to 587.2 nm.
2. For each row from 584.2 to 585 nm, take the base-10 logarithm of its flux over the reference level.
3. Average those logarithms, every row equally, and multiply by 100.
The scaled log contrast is 2.1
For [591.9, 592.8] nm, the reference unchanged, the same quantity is -2.1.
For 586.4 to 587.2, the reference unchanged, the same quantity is 0.0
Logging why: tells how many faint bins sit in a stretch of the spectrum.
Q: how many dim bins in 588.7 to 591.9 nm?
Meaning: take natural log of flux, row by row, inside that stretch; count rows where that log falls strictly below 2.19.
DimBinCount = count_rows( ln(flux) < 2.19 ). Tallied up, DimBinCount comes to 22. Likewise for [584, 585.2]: 0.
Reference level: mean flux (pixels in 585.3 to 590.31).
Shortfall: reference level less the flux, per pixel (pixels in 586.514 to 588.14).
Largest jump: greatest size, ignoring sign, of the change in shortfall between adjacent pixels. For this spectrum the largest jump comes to 0.16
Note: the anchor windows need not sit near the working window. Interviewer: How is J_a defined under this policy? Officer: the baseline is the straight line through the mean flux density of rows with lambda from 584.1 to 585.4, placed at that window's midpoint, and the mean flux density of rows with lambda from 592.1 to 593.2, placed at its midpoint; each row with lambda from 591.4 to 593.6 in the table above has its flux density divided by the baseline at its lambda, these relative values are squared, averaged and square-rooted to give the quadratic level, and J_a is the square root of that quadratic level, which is 1.01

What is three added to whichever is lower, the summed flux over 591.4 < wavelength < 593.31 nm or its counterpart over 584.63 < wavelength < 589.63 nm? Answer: 126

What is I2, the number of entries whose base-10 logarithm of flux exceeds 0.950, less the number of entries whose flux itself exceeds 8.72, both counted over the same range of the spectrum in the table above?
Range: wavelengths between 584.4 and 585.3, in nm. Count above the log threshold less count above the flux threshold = 0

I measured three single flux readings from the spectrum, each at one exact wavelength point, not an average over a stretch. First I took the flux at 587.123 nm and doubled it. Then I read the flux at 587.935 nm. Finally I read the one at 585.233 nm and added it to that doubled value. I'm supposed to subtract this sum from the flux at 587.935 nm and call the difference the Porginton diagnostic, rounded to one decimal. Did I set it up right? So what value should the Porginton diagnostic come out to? -18.7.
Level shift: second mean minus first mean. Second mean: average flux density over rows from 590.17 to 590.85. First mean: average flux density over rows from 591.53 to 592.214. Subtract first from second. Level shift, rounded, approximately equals -0.3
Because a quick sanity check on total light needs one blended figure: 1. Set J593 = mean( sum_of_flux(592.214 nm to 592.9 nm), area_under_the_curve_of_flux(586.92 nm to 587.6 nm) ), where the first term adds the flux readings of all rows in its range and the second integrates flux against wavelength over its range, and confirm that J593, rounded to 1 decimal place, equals 24.7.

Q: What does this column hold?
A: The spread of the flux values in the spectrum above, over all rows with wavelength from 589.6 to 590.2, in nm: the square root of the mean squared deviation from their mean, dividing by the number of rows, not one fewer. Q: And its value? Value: 0.478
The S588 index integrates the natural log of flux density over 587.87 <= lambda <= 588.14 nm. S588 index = 0.585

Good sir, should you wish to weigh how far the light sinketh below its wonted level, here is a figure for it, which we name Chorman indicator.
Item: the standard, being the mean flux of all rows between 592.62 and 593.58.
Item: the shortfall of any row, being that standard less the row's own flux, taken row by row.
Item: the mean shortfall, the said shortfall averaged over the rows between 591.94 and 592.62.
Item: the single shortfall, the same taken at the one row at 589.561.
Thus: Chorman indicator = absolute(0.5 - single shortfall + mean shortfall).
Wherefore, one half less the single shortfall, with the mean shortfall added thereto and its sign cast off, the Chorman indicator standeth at 1.9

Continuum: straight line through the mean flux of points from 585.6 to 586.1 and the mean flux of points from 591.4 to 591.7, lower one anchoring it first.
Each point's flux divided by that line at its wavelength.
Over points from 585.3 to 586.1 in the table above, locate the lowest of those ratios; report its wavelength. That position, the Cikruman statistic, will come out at 585.773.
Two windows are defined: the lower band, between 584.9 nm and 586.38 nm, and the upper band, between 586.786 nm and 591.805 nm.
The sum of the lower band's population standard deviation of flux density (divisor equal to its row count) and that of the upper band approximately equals 1.4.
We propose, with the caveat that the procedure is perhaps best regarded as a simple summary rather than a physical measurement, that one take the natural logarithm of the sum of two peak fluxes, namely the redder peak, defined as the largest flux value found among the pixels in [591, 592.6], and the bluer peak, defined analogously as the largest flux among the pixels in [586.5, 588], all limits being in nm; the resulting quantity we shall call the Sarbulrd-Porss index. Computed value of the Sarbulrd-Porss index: 2.91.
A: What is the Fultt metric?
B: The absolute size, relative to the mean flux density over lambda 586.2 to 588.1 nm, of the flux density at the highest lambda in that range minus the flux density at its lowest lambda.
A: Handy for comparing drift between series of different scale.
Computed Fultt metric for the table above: 0.03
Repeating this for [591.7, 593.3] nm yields 0.02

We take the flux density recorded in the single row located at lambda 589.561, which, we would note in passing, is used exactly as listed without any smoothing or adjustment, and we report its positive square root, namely 2.54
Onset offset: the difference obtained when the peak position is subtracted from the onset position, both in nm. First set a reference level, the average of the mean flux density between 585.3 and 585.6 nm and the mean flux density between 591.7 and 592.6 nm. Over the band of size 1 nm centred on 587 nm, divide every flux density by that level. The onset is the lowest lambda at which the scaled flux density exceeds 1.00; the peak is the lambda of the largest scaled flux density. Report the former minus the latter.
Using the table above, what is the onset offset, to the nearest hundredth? -0.41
